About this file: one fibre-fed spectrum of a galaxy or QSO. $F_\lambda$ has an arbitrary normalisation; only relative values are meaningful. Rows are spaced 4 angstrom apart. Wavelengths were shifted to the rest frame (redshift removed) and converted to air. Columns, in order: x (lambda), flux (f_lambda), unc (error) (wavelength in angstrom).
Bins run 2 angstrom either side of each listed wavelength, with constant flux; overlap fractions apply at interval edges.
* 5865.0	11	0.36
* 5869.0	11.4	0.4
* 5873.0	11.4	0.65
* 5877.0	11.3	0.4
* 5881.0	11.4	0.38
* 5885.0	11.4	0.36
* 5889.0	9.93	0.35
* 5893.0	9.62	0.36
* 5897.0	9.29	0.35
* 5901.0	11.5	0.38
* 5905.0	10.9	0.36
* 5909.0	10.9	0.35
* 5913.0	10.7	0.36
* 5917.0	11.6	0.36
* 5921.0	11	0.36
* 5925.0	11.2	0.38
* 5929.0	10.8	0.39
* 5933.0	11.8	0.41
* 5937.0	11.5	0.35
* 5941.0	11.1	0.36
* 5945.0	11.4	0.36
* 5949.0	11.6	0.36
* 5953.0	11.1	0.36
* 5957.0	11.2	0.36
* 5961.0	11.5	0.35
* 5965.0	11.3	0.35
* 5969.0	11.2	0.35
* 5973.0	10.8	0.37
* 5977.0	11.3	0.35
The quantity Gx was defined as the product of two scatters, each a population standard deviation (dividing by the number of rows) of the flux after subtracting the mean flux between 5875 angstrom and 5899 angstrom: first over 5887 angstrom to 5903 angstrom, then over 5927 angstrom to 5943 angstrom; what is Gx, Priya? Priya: 0.32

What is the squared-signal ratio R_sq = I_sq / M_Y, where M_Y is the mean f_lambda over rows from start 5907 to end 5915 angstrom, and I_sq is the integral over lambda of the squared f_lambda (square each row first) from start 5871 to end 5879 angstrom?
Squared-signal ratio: 95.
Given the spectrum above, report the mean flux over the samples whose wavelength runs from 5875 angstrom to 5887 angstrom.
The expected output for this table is 11.4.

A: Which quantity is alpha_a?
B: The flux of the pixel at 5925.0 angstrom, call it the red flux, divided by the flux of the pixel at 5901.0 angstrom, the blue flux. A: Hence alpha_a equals 0.97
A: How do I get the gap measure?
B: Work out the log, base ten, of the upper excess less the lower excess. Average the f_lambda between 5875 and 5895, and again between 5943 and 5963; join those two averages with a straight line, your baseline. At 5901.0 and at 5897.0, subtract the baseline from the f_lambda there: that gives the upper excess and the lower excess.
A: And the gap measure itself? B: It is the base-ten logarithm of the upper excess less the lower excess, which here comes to 0.34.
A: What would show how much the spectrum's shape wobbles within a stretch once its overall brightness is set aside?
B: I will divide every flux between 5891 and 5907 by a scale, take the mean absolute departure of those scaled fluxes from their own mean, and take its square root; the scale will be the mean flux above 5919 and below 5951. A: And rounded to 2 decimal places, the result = 0.28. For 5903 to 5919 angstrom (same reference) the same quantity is 0.16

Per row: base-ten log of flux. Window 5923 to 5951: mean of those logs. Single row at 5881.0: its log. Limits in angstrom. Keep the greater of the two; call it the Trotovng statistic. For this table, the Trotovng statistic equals 1.06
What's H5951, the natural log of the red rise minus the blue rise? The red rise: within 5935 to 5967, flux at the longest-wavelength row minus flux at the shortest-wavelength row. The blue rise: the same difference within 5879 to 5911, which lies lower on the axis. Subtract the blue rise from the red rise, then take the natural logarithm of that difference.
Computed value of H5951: -1.2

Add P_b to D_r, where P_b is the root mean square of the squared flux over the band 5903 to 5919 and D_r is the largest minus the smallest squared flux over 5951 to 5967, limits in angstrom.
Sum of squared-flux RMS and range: 131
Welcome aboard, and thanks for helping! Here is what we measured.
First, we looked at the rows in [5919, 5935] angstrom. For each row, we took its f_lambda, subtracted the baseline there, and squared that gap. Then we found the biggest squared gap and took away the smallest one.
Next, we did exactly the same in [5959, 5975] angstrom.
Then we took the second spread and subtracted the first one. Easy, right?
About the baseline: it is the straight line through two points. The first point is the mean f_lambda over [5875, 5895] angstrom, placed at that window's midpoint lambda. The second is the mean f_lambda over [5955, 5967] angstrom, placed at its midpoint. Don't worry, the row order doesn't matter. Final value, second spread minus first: -0.1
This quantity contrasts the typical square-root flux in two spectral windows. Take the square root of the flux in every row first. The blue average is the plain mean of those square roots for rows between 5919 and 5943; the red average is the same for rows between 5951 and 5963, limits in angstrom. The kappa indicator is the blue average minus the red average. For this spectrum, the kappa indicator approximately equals -0.01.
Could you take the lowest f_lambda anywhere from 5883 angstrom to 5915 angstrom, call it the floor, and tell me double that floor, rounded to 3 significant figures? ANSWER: 18.6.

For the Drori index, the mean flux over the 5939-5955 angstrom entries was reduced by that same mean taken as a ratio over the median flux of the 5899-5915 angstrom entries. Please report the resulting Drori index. 10.3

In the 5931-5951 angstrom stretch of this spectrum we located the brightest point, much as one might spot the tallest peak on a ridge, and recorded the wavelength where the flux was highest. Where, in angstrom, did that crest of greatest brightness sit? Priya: 5933.0 angstrom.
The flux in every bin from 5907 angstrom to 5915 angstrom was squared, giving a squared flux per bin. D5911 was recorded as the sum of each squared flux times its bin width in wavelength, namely 933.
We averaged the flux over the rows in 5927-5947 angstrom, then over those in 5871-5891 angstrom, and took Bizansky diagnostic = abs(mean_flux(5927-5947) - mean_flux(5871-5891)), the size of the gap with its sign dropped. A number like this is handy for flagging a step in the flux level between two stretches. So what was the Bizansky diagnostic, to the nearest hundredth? 0.23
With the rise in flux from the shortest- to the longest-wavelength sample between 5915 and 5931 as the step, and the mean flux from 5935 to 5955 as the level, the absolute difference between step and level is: 12.1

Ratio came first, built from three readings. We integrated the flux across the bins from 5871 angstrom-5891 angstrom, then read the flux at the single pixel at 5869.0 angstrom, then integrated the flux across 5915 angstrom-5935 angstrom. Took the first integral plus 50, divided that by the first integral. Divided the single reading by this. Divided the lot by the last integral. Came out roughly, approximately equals 0.0412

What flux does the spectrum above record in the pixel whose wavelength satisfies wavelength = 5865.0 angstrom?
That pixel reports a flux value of 11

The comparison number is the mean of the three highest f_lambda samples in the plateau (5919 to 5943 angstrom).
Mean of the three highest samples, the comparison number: 11.5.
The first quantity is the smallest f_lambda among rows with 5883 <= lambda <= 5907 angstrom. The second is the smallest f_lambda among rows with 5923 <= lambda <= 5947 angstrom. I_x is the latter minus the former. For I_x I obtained 1.5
